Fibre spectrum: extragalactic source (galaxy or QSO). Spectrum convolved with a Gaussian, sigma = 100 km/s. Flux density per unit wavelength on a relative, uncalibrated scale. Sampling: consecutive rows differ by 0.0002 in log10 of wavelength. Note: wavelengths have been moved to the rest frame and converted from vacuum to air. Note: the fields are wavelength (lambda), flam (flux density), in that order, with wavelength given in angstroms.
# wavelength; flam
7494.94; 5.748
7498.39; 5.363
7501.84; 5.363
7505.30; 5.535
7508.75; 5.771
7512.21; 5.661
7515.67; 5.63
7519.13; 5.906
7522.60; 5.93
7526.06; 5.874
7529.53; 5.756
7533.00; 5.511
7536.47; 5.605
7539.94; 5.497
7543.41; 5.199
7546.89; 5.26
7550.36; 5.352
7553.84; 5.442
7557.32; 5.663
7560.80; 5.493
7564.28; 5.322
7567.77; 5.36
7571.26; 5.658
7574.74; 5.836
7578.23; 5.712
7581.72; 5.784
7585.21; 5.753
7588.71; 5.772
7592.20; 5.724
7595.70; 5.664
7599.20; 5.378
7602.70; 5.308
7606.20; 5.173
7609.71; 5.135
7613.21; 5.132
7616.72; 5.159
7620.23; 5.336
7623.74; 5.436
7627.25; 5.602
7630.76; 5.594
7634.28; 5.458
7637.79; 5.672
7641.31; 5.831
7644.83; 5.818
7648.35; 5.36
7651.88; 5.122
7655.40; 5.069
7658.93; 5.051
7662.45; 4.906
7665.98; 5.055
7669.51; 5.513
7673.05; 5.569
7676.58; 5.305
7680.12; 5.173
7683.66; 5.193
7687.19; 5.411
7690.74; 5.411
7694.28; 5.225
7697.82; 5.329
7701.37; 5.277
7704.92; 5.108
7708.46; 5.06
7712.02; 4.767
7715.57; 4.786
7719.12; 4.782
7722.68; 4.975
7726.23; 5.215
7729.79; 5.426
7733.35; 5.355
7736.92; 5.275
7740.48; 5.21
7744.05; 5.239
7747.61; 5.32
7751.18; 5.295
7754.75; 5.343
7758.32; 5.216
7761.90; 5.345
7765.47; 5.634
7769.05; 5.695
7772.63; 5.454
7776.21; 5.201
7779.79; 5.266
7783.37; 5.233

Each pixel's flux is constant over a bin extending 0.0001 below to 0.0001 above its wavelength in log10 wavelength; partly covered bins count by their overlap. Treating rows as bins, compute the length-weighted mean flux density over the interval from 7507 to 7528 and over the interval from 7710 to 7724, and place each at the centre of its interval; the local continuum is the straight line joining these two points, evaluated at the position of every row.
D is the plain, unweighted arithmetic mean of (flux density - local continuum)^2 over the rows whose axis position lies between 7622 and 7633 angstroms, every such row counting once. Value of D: 0.09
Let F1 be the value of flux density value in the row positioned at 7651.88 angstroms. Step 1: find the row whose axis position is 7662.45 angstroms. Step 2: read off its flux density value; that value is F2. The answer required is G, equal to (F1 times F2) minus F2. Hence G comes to 20.2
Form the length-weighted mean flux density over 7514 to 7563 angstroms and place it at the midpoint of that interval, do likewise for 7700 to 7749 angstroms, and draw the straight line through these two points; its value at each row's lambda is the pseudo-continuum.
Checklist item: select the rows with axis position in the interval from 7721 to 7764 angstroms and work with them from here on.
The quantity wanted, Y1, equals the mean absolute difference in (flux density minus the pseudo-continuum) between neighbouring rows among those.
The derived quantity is 0.101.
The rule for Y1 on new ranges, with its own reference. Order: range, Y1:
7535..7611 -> 0.123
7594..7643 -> 0.117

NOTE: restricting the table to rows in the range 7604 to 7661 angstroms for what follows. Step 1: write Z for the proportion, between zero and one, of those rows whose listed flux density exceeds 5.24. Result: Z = 0.56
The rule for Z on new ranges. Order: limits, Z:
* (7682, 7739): 0.44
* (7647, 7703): 0.50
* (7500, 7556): 0.94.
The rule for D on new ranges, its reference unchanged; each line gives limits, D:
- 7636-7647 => 0.34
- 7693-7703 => 0.13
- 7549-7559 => 0.04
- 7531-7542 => 0.03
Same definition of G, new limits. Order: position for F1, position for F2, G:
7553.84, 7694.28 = 23.2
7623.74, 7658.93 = 22.4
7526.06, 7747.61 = 25.9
